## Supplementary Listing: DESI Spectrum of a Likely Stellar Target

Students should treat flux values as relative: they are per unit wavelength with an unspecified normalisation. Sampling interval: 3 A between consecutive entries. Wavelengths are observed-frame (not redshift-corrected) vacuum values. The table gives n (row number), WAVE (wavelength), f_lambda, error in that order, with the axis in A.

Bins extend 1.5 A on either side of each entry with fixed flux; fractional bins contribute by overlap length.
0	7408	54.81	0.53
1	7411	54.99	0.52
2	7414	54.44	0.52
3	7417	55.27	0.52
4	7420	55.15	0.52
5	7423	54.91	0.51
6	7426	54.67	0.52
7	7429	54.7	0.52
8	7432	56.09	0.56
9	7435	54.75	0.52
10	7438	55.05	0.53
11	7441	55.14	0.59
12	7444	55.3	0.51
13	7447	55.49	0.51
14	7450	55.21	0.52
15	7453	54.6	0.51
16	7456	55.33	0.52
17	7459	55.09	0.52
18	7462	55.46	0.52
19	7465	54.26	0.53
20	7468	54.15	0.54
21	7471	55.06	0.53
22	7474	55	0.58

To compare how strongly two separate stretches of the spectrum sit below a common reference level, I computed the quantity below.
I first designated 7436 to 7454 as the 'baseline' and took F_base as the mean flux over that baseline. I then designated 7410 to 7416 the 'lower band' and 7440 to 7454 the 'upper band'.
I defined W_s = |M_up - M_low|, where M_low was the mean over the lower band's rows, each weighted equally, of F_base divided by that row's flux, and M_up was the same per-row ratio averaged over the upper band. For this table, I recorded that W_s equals 0.008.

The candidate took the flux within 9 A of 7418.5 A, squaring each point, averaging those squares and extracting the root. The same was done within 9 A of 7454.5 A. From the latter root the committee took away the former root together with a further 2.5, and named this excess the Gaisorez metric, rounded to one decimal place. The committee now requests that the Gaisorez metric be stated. -2.2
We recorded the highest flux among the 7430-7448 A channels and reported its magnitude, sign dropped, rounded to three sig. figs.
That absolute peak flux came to 56.1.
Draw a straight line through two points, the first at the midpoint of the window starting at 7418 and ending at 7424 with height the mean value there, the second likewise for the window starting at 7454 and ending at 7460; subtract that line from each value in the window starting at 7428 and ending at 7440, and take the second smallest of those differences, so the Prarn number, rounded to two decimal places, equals -0.35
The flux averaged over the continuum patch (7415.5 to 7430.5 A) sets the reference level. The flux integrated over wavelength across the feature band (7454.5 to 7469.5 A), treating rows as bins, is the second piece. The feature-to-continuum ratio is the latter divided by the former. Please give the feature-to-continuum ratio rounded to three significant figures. 15.0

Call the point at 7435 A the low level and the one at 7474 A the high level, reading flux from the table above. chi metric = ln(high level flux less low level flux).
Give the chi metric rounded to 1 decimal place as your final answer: -1.4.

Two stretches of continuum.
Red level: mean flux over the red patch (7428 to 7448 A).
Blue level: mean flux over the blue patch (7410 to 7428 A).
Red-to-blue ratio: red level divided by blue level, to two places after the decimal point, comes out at 1.01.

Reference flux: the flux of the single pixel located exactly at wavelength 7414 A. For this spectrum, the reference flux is 54.44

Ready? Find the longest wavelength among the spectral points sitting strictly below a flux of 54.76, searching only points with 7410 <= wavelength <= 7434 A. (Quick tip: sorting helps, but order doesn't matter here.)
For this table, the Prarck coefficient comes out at 7429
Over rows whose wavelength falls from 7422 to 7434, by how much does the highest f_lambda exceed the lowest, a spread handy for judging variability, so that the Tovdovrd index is 1.42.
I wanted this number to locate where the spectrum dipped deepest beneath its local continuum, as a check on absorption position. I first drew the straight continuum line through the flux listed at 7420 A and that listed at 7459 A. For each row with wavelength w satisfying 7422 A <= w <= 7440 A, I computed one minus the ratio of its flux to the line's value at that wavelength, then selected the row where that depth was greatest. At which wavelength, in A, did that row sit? 7426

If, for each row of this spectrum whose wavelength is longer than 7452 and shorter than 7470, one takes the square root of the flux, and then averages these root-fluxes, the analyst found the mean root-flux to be 7.40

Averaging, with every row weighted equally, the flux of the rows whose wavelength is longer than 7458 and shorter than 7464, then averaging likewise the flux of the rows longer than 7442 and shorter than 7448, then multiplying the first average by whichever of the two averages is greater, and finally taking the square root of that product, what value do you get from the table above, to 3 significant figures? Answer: 55.3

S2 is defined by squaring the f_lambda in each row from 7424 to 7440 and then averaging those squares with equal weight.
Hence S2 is 3031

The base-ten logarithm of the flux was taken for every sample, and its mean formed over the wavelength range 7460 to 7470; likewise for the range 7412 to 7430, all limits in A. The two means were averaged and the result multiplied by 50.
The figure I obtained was 86.9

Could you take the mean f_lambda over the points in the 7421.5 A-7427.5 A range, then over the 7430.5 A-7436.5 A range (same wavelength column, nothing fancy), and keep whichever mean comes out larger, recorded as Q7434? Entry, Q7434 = 55.42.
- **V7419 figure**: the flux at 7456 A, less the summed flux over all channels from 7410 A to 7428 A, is -274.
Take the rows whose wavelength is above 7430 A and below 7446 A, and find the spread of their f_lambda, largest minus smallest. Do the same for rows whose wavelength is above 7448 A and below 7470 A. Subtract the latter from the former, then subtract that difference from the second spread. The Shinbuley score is 1.3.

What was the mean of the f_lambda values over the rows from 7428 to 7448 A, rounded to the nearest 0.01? 55.22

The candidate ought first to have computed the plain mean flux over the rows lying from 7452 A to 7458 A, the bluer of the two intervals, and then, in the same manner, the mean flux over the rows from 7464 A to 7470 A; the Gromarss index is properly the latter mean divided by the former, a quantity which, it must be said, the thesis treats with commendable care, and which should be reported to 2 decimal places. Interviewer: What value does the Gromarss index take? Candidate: 0.99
